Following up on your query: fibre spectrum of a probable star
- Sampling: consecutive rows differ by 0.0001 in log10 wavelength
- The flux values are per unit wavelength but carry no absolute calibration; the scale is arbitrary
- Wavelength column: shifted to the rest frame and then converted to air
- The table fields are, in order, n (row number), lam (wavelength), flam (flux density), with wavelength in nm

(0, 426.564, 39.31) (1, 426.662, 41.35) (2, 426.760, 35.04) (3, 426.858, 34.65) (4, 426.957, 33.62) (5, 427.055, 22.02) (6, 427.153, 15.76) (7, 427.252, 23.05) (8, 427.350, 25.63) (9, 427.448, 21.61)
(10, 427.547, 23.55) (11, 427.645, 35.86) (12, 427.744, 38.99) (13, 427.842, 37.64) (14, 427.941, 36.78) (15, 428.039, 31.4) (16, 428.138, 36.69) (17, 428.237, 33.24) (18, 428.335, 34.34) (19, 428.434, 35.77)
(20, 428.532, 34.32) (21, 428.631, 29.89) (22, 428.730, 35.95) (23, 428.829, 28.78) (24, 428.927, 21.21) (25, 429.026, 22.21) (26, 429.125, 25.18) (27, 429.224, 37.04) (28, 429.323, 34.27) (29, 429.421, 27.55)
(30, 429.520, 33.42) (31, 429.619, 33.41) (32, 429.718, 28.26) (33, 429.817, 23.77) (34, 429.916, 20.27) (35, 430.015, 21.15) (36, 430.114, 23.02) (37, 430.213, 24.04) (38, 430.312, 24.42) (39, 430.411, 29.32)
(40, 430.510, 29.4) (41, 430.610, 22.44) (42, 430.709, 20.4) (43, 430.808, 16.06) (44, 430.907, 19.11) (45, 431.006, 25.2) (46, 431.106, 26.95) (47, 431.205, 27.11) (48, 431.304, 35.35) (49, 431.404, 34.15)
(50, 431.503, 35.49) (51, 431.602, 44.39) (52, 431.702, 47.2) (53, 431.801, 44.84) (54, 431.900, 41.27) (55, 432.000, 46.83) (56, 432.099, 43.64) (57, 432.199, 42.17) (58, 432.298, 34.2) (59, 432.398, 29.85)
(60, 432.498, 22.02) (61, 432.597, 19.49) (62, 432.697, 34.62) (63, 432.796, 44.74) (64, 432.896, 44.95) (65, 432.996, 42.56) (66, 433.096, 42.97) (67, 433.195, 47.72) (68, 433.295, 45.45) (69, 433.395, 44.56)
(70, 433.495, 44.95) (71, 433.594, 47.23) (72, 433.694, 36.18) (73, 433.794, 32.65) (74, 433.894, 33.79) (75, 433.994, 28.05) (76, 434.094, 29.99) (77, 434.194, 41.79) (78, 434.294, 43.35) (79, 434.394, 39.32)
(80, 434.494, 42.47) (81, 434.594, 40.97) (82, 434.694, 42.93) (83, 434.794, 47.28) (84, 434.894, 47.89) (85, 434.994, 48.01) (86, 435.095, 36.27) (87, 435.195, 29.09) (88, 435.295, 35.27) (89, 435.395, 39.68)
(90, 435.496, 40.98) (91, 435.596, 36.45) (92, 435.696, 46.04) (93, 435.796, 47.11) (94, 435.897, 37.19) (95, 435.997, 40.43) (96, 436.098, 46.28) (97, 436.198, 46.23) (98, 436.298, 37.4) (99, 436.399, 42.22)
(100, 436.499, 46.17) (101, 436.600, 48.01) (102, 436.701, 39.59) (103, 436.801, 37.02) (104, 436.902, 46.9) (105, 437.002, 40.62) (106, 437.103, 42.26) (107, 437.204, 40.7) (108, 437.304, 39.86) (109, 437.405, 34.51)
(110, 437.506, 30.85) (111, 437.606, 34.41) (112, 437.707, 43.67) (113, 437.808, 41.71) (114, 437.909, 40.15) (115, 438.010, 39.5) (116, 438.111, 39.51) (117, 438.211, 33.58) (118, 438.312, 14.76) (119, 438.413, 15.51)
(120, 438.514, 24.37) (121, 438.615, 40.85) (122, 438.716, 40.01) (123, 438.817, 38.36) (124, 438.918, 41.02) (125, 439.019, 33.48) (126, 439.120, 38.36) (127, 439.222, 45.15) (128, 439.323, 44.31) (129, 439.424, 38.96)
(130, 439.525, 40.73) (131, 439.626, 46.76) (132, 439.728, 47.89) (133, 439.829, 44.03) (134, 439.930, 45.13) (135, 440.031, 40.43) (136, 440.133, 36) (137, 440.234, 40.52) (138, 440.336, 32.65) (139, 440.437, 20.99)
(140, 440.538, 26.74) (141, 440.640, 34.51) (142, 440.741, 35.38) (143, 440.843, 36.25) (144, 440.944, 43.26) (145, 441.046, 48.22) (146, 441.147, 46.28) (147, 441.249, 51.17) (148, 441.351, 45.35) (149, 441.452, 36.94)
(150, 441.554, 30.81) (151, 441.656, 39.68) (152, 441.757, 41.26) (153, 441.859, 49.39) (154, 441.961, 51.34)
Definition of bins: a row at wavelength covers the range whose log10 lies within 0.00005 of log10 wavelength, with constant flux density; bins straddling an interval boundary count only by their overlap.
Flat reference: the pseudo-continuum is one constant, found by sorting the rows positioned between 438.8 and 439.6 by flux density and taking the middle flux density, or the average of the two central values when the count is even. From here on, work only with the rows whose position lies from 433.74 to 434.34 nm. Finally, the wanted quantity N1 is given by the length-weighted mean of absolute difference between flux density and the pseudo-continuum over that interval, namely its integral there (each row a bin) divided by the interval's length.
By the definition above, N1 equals 6.7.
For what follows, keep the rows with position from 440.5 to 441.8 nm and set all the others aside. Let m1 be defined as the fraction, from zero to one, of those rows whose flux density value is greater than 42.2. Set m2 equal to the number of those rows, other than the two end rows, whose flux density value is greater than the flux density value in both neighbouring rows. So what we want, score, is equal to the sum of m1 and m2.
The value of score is 2.4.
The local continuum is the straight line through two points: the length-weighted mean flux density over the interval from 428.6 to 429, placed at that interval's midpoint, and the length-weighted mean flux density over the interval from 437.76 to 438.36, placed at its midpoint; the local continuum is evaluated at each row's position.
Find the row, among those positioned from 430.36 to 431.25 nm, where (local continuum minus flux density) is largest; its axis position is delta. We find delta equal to 430.808 nm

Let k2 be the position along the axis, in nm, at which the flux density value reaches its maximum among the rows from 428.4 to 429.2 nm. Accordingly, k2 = 428.730 nm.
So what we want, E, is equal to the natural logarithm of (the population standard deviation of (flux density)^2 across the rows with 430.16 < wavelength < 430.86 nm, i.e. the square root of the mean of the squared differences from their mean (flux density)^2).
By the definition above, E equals 5.3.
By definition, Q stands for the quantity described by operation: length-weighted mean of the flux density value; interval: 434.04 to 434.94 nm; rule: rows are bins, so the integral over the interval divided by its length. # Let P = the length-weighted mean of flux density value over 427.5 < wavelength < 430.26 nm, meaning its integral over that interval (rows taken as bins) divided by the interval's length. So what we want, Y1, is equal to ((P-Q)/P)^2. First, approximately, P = 30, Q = 41.7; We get 0.14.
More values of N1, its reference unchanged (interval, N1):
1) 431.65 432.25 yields 4.5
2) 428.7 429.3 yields 11.4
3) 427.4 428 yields 7.4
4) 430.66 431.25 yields 17.4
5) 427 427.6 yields 17.7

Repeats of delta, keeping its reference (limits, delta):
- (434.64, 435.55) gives 435.195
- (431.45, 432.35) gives 432.298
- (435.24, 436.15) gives 435.295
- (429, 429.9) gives 429.026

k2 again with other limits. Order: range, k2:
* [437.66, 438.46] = 437.707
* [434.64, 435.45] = 434.994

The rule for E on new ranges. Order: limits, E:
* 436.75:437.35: 5.5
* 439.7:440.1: 5.5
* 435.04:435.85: 6.1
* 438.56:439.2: 5.2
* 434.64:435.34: 6.3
